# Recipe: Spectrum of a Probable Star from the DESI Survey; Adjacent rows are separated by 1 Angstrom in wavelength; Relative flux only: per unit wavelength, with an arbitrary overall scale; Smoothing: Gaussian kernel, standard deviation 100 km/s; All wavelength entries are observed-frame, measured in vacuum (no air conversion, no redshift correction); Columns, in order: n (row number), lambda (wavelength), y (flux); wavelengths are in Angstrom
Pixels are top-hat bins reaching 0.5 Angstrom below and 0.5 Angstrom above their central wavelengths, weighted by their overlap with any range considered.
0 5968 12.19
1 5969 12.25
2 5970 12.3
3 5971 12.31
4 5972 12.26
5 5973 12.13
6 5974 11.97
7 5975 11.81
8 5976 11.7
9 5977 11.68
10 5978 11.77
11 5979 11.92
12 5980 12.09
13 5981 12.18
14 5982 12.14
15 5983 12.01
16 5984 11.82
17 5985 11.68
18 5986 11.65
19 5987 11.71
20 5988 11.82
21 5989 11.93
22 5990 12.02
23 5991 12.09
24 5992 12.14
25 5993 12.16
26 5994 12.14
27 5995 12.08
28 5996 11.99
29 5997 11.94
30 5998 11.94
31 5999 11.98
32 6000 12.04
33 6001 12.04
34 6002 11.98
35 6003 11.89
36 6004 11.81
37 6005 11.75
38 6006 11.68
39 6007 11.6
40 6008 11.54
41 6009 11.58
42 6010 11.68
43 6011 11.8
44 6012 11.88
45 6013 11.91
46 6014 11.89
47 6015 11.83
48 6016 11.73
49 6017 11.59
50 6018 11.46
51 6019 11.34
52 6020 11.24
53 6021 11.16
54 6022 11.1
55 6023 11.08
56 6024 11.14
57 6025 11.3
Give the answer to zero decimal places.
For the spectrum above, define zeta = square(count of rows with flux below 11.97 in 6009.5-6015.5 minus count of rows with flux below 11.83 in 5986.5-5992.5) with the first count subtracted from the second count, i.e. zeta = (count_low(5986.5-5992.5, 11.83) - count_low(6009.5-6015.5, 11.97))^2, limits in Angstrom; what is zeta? 16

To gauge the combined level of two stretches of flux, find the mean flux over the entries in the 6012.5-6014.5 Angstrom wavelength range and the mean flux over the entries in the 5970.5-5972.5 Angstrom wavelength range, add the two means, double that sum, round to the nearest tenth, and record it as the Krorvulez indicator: 48.4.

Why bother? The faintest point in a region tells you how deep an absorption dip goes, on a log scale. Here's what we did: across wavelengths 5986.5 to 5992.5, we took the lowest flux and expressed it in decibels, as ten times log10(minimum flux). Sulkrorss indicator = 10.69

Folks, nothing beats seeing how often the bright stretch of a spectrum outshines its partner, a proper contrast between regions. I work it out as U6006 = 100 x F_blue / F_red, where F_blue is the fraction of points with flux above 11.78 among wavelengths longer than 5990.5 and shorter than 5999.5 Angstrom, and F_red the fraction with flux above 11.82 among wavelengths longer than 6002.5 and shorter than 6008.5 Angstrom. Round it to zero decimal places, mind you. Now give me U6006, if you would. 600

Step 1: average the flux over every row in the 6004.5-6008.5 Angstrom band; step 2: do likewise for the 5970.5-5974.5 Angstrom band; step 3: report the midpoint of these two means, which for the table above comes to 11.9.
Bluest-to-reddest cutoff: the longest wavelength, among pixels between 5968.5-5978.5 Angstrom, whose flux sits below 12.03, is 5978 Angstrom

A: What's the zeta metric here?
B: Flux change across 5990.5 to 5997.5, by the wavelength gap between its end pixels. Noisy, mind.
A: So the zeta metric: -0.025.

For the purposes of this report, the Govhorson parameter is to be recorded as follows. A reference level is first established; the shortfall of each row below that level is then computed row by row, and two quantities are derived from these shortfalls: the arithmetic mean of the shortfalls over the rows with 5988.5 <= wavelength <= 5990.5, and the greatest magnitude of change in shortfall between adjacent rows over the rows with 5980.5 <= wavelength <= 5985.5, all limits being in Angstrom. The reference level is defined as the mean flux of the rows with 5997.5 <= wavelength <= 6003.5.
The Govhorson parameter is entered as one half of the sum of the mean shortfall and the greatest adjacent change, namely 0.10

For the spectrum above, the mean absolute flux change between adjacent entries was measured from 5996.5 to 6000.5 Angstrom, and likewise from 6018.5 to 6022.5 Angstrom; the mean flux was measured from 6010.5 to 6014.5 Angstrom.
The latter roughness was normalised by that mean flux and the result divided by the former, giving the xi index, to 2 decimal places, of 0.20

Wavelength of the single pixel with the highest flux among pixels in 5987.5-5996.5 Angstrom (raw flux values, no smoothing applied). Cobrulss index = 5993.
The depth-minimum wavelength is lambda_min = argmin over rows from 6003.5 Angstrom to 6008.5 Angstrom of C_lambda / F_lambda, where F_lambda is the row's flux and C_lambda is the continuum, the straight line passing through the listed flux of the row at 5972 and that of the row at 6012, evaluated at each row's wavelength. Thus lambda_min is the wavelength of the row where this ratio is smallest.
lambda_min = 6004 Angstrom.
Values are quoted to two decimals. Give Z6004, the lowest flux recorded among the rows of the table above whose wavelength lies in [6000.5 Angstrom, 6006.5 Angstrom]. 11.68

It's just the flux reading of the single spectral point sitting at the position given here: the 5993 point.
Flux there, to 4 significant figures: 12.16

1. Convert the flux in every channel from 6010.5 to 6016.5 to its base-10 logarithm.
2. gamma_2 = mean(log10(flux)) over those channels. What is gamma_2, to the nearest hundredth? 1.07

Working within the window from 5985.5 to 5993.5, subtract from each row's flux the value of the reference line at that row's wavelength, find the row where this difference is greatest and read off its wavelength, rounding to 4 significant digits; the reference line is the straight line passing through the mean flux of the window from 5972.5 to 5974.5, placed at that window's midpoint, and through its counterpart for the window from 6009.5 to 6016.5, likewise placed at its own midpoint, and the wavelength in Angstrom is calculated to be 5993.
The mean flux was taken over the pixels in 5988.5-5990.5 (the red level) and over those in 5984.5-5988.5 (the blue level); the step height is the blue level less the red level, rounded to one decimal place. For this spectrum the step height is -0.3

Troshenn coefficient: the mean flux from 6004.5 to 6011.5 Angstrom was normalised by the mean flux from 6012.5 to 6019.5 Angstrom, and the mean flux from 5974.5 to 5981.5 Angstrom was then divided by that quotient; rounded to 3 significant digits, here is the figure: 11.9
